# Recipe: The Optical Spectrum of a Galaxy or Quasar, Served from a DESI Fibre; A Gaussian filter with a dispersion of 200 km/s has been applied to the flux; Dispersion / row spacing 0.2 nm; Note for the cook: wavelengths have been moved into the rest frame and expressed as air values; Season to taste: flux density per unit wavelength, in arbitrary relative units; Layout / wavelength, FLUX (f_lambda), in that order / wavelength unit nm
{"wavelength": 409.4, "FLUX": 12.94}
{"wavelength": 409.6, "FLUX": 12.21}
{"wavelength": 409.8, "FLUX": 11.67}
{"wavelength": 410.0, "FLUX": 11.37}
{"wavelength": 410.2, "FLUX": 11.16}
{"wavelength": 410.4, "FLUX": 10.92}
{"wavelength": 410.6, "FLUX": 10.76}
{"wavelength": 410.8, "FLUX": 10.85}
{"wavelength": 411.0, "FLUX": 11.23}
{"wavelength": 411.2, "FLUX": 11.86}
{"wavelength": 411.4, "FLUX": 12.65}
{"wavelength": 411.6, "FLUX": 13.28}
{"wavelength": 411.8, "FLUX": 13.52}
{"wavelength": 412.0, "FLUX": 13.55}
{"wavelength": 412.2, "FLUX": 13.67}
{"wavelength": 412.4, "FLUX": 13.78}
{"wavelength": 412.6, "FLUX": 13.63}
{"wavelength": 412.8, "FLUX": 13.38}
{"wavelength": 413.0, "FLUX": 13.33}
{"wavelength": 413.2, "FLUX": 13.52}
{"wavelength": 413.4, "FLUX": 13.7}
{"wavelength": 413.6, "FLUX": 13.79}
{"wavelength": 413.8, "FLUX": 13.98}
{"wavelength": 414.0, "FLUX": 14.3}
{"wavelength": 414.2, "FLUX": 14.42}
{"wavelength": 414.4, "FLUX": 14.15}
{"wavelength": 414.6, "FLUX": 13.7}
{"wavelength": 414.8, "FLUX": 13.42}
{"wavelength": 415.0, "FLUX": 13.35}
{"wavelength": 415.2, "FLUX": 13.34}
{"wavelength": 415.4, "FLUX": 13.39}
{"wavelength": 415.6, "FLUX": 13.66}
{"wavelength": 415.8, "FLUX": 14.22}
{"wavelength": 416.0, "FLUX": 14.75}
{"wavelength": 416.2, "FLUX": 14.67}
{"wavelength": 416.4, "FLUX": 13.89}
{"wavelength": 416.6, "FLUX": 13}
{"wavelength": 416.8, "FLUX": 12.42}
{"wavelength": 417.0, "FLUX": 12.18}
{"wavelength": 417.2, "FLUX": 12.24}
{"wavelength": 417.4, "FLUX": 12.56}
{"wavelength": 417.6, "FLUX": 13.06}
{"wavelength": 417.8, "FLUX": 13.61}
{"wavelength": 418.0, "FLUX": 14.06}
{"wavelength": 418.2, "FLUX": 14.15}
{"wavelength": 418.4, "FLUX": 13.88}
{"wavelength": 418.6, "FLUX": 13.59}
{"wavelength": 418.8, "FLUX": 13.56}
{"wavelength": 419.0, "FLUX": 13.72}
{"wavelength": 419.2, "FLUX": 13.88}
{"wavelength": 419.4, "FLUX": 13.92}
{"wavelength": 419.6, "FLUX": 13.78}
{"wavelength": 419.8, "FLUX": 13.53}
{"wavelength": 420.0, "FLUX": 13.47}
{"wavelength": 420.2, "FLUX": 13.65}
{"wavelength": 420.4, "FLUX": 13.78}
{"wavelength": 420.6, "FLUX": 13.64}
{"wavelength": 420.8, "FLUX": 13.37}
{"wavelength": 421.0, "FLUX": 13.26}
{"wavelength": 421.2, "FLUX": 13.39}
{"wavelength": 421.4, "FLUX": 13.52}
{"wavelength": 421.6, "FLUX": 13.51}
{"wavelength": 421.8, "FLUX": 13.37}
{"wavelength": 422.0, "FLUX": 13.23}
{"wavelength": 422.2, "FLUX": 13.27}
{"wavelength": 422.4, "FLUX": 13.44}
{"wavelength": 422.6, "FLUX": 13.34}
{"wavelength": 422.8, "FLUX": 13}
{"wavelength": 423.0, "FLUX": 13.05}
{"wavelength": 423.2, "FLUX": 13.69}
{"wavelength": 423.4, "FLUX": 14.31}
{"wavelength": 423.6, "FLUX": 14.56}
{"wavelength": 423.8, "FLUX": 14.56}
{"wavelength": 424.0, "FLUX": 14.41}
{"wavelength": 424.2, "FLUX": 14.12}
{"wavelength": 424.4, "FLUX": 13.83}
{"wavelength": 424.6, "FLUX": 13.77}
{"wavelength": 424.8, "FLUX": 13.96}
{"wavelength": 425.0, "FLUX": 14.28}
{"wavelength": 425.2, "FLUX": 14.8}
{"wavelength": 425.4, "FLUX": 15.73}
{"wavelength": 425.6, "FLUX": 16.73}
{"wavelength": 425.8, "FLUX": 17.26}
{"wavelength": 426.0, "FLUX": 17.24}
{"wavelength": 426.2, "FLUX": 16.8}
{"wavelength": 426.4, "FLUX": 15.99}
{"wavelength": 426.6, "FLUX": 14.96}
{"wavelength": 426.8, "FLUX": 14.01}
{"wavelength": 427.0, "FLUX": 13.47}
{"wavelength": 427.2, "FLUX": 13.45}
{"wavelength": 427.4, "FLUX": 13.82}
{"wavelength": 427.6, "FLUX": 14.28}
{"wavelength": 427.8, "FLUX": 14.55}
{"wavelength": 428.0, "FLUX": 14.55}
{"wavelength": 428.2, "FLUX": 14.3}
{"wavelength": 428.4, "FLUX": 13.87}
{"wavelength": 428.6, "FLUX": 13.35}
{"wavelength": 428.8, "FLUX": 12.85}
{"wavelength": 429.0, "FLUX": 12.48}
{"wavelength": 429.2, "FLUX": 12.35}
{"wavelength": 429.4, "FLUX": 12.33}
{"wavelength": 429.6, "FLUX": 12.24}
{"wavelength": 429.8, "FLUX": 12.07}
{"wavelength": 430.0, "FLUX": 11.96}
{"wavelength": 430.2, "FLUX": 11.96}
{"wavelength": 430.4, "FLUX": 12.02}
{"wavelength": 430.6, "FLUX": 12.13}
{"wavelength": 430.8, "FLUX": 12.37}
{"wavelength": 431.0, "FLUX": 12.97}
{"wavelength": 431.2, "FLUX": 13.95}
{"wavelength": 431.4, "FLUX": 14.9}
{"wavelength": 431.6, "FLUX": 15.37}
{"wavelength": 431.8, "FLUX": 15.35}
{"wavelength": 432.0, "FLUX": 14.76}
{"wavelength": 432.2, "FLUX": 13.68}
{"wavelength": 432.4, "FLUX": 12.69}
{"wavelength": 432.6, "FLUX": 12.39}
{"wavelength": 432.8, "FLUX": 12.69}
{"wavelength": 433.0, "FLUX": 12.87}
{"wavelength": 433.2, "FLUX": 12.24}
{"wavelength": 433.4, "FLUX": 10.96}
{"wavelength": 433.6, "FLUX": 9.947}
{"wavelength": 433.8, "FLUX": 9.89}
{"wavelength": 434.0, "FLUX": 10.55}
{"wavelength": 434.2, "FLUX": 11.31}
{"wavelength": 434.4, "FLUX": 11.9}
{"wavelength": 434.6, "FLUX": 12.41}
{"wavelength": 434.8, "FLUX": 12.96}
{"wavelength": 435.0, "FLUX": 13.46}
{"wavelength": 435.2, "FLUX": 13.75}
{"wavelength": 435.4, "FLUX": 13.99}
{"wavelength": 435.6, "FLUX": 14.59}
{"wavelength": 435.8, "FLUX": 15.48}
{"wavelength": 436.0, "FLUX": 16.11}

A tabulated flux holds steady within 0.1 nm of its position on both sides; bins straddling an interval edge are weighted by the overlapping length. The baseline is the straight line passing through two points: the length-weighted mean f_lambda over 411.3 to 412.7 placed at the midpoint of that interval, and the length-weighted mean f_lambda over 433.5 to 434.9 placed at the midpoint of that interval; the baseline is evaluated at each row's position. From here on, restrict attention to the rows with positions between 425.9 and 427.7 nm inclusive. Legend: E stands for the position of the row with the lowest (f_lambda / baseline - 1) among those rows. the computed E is 427.0 nm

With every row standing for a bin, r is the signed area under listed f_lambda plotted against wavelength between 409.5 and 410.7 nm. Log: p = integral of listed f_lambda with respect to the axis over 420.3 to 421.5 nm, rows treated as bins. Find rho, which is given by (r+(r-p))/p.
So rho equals 0.7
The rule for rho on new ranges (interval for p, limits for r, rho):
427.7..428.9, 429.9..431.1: 0.8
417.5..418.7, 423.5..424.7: 1.1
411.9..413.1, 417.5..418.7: 1.0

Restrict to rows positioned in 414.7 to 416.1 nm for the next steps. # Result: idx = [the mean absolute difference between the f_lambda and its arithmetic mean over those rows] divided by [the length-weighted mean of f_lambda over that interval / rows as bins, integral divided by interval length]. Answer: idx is 0.03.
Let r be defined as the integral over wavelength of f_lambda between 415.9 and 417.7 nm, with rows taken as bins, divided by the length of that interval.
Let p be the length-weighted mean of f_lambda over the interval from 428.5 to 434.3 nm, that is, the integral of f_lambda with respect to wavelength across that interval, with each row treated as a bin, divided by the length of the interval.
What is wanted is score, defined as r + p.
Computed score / 25.8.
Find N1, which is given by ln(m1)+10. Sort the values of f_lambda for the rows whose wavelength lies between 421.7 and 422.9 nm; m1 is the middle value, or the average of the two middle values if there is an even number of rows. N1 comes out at 12.6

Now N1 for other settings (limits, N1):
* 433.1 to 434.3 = 12.4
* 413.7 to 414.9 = 12.6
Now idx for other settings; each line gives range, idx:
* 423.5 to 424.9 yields 0.02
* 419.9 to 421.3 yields 0.01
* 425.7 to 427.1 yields 0.08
